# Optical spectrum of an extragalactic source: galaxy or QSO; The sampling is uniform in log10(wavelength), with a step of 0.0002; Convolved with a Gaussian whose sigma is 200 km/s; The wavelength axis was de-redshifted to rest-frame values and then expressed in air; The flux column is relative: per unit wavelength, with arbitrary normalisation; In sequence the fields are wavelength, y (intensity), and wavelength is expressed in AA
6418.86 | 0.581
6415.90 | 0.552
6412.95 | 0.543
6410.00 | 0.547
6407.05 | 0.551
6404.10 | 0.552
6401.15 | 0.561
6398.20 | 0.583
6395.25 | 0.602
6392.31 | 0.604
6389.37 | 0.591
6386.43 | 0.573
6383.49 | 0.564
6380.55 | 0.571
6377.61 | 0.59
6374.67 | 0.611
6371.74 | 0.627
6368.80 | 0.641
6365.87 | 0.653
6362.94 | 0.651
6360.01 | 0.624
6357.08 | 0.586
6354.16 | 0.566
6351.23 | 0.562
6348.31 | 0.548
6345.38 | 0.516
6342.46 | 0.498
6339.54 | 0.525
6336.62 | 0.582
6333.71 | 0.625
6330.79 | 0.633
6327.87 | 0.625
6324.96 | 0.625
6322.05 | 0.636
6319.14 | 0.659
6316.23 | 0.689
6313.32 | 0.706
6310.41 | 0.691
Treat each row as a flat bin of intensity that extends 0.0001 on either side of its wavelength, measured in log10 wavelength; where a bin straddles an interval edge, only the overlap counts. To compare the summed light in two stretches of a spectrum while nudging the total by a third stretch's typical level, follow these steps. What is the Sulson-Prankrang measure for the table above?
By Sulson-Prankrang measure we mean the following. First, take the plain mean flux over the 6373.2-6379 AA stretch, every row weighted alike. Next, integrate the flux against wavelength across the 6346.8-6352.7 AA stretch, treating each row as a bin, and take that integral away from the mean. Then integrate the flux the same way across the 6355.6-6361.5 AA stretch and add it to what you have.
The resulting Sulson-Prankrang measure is 0.90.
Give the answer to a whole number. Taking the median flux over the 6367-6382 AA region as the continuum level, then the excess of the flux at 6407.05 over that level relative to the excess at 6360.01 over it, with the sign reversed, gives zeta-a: 5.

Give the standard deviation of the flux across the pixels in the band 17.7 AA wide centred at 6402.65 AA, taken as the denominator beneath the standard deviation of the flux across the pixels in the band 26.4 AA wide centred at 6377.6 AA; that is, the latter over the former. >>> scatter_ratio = 1.5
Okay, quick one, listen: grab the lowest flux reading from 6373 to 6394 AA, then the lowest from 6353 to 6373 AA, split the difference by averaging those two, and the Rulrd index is 0.565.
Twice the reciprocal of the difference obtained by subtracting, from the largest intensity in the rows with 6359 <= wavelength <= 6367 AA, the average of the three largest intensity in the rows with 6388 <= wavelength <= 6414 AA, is 37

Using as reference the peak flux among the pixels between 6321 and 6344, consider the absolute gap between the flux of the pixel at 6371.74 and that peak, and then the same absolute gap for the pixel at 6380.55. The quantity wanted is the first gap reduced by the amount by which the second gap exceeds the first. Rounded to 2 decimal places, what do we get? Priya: -0.05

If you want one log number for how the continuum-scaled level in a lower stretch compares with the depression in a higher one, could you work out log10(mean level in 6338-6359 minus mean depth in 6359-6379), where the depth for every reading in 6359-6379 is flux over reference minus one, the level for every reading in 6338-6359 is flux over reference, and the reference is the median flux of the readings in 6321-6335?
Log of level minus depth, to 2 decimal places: -0.06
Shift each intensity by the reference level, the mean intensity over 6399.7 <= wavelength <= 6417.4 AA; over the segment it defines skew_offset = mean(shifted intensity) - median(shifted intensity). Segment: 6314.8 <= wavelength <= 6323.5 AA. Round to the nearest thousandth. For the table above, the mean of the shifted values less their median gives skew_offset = 0.002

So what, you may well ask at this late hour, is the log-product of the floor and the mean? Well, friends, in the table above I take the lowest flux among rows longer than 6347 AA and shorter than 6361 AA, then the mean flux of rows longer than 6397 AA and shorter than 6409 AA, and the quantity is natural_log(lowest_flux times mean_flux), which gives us -1.18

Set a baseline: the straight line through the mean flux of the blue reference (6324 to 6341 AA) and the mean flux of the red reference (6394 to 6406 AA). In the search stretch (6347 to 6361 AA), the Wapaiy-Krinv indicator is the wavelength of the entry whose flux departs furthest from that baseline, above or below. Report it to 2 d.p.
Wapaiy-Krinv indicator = 6348.31 AA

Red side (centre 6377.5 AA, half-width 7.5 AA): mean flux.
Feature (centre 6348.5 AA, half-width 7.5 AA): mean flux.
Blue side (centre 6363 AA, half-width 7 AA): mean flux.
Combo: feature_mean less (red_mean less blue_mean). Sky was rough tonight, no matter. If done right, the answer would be 0.58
